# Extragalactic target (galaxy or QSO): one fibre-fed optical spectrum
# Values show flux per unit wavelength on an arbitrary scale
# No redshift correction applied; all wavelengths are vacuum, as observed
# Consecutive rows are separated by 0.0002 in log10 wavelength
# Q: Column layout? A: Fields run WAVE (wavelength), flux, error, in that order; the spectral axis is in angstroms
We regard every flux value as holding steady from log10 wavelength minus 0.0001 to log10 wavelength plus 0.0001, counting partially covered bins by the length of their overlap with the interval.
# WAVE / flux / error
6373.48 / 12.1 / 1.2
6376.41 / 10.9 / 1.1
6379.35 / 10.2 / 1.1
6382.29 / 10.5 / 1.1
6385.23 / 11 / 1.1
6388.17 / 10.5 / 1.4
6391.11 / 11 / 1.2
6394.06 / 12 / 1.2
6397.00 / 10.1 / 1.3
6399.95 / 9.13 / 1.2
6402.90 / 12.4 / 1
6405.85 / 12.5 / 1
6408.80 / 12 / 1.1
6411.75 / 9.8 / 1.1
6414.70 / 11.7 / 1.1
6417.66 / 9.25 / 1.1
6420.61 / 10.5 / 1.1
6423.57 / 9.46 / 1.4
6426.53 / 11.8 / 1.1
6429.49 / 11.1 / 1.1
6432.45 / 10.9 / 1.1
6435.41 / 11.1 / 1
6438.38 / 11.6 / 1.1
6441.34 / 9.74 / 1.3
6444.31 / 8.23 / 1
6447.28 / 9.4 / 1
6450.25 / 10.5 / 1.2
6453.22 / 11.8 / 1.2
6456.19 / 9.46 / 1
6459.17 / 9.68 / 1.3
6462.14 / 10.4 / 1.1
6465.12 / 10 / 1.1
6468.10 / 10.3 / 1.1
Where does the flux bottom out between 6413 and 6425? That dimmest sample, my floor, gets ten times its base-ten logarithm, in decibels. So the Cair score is 9.7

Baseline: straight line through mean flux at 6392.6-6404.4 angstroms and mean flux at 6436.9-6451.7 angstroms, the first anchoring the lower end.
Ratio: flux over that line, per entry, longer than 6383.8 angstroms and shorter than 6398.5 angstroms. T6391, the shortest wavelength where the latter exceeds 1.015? 6394.06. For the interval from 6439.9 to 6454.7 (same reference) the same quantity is 6450.25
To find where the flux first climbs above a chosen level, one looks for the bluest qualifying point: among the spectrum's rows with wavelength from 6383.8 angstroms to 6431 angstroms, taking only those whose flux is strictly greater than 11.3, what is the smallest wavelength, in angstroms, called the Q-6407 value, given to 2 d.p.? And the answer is 6394.06 angstroms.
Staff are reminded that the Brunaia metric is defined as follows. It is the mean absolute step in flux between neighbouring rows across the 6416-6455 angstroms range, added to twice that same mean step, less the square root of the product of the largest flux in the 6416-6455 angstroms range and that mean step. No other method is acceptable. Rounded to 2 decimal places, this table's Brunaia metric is -0.31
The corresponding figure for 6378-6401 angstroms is -0.69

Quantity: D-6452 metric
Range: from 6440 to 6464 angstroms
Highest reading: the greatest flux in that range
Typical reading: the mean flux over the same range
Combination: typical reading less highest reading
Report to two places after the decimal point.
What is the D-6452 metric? -1.90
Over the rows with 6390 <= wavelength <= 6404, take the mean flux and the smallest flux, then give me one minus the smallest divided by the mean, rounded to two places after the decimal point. 0.16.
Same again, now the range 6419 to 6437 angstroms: 0.12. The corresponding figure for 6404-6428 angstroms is 0.15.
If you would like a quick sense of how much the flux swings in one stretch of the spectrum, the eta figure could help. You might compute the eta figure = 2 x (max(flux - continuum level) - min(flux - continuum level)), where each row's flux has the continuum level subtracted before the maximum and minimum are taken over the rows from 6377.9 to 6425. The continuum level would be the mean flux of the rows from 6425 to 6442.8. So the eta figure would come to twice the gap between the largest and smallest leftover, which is 6.7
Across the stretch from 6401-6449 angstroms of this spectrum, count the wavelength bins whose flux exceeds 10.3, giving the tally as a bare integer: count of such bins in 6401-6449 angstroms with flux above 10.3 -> 10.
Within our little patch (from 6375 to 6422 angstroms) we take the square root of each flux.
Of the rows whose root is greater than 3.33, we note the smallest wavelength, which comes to 6394.06 angstroms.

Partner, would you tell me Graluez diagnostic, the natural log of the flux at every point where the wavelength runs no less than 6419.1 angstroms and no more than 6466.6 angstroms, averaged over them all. 2.333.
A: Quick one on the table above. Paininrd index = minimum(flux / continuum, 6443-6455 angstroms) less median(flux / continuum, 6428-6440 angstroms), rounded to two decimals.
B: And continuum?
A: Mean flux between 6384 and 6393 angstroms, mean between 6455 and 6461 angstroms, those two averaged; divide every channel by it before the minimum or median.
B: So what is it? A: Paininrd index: -0.28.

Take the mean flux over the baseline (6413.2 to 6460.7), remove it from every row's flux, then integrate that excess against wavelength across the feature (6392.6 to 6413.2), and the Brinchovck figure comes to 15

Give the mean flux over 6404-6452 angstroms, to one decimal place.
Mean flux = 10.6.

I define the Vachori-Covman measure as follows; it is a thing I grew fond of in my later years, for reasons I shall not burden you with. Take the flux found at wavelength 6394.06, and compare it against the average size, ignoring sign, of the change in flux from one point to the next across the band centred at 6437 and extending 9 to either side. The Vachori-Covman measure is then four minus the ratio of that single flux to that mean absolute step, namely -10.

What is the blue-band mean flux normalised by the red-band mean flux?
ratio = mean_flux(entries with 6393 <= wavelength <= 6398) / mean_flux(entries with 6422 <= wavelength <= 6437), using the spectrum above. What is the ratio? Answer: 1.02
